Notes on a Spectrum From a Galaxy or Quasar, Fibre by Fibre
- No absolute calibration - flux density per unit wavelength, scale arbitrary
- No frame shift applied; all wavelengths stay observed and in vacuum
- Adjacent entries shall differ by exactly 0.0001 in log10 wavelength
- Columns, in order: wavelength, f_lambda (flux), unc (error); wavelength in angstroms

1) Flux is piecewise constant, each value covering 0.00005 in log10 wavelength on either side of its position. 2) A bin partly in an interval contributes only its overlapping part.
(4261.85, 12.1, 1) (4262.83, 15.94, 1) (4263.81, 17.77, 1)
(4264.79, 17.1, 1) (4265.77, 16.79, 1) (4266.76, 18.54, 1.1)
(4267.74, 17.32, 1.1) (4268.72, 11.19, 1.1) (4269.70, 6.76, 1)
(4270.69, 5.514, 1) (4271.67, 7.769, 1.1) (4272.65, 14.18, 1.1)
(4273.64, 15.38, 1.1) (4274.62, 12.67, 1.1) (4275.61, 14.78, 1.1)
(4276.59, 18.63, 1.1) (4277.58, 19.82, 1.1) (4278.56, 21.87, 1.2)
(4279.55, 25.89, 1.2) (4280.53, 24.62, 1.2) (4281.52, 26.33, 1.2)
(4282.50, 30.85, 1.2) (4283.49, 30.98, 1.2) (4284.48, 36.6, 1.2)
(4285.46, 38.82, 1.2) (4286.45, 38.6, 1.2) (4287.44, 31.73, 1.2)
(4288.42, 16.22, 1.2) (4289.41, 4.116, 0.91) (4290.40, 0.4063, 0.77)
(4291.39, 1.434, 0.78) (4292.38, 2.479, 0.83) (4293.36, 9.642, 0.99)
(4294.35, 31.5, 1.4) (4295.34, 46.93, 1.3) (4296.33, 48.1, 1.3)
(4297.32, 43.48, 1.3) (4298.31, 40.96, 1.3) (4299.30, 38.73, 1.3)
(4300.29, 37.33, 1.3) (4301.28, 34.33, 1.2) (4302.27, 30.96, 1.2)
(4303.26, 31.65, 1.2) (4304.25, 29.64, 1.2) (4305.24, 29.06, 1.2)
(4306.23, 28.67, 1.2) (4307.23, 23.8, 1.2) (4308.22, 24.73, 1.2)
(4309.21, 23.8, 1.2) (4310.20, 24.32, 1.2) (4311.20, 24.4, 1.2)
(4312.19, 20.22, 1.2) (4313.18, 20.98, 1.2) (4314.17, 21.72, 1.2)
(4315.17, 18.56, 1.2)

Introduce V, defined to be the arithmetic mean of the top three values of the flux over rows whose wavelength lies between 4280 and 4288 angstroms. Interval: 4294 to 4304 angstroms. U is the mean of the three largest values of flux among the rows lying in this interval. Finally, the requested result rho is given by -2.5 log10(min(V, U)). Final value -3.95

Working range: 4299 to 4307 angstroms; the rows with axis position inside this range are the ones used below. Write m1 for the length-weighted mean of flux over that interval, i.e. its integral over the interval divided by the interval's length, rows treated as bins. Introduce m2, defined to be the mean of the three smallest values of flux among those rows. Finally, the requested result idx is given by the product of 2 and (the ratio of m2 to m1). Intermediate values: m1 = 32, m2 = 29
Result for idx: 1.82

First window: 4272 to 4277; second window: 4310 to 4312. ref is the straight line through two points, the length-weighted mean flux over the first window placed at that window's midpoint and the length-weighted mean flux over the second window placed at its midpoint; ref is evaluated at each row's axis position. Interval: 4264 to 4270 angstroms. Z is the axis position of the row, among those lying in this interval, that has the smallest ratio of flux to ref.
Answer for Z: 4269.70 angstroms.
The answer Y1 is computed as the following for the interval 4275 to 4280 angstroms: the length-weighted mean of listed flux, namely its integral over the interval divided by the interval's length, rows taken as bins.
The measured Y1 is 20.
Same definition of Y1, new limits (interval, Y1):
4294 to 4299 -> 42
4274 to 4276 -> 14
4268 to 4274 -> 10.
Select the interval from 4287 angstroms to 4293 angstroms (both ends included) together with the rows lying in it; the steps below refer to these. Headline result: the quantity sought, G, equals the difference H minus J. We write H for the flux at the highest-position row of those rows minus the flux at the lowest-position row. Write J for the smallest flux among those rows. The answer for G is -30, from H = -29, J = 0.4063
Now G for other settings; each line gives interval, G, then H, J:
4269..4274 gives 3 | 9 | 5.514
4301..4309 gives -33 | -10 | 23.8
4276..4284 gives -6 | 12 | 18.63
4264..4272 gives -15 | -9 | 5.514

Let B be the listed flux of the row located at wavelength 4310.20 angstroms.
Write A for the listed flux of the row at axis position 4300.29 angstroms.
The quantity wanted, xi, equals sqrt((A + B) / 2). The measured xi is 5.6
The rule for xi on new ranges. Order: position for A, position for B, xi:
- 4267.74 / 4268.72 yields 3.8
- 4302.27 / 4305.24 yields 5.5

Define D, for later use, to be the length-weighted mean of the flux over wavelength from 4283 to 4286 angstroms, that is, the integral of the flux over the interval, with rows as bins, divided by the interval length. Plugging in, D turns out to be 36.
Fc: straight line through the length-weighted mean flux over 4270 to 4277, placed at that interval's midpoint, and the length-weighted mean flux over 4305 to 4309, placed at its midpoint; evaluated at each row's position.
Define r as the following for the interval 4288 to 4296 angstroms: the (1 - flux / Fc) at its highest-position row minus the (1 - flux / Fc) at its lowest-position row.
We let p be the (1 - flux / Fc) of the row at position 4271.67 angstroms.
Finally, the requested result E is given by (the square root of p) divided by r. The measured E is -0.4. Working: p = 0.34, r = -1.3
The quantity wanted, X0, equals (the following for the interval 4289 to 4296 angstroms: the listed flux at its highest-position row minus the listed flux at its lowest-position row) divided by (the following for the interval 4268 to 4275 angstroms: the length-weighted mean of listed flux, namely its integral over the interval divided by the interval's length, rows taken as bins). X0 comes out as 4.0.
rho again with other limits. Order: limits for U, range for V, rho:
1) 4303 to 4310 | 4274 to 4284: -3.67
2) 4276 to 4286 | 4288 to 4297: -3.87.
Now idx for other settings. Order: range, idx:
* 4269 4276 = 1.22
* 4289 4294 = 0.65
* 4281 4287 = 1.75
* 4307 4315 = 1.84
